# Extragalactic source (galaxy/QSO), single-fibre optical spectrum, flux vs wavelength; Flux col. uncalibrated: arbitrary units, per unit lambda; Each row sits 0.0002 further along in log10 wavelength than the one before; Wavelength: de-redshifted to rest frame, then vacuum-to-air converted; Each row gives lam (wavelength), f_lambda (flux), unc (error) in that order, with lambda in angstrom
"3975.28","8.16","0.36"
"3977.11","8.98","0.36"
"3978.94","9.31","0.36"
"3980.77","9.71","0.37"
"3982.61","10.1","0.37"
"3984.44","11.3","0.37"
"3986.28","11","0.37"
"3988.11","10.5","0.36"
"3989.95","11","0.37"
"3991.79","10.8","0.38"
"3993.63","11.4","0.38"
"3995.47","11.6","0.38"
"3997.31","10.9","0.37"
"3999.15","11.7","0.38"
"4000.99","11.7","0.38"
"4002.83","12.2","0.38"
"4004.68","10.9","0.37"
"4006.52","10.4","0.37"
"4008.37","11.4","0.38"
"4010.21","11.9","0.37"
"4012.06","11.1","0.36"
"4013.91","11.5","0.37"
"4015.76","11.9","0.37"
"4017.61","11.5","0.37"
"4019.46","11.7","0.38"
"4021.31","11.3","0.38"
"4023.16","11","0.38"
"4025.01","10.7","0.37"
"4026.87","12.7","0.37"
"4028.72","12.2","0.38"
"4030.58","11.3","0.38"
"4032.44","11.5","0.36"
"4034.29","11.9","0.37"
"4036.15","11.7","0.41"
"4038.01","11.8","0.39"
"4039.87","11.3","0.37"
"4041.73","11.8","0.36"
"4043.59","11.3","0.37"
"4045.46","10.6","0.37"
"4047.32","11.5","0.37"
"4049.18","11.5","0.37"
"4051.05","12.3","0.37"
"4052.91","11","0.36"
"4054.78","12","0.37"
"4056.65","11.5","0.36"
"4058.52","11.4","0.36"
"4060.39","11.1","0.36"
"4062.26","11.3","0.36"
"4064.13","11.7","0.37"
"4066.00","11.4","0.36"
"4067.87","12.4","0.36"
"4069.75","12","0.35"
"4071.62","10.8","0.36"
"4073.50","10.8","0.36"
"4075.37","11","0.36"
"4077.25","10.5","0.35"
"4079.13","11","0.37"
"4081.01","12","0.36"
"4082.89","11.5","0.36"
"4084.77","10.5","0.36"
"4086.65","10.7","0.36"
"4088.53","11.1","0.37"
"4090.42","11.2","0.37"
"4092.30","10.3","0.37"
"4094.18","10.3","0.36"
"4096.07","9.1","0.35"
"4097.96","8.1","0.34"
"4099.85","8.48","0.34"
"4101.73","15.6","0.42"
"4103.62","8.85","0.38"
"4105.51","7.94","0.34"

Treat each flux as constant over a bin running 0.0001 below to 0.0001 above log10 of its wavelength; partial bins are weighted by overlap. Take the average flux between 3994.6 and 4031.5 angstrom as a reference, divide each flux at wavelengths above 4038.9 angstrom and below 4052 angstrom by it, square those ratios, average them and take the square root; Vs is 1.00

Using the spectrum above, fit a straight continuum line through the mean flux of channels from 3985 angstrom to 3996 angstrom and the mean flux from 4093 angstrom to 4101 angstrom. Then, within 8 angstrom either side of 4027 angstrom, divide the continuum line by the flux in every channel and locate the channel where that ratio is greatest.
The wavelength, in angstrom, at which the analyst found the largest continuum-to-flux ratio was 4025.01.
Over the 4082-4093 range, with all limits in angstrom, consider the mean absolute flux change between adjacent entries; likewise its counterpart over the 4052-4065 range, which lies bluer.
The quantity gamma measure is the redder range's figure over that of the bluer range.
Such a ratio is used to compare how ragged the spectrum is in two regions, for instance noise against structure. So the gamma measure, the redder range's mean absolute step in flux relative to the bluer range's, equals 1.2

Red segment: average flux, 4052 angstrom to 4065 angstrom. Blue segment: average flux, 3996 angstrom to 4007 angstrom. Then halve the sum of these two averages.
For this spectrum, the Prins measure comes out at 11.4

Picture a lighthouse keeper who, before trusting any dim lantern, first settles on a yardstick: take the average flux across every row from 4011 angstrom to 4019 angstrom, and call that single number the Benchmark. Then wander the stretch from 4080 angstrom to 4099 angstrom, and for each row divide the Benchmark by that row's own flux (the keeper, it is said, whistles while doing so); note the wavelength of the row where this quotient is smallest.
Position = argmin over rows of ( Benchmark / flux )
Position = 4081.01 angstrom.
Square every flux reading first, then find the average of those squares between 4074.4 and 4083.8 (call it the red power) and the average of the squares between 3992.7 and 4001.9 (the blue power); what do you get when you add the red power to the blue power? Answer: 257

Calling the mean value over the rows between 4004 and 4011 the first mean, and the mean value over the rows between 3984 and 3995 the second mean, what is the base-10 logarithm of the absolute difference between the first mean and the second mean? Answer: -0.8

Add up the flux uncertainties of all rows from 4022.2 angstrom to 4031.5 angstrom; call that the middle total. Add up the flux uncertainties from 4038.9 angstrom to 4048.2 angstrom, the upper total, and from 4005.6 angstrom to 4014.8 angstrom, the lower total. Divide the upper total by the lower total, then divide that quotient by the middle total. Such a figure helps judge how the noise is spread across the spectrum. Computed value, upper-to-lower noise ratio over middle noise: 0.529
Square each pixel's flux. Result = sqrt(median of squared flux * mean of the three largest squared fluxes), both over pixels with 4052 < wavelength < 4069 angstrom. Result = 137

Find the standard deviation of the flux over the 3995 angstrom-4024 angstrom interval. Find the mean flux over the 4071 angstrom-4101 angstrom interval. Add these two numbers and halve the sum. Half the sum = 5.5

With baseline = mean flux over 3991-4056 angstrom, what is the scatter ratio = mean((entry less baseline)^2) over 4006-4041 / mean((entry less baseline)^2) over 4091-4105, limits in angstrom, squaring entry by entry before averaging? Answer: 0.0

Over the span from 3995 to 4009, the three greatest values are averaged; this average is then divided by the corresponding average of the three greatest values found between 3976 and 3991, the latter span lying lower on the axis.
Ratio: 1.07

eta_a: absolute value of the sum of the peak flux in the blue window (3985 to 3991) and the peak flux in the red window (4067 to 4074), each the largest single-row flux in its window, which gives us 23.4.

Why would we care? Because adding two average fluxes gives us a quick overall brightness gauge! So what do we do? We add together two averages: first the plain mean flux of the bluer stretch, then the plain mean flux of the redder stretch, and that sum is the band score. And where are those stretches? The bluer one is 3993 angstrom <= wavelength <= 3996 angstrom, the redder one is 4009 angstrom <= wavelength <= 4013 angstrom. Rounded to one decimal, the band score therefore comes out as 23.0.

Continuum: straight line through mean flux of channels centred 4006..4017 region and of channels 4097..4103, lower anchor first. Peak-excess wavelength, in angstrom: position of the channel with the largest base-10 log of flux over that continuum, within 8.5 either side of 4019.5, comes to 4026.87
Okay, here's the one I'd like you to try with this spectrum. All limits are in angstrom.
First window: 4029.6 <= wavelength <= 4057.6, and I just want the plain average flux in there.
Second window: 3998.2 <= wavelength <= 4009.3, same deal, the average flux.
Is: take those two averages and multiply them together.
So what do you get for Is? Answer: 131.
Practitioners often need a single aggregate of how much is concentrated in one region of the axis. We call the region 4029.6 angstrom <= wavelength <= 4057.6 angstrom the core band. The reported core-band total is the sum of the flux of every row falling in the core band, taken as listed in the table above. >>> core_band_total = 173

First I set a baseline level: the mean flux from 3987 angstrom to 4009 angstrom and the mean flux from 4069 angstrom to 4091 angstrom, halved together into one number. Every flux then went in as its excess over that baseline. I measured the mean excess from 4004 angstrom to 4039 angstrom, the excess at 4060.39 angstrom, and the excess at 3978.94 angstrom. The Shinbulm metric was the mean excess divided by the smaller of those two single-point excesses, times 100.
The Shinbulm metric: -19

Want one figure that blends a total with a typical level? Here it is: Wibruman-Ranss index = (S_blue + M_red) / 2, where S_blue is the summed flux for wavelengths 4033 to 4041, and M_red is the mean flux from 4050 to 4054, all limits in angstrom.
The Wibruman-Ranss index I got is 29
